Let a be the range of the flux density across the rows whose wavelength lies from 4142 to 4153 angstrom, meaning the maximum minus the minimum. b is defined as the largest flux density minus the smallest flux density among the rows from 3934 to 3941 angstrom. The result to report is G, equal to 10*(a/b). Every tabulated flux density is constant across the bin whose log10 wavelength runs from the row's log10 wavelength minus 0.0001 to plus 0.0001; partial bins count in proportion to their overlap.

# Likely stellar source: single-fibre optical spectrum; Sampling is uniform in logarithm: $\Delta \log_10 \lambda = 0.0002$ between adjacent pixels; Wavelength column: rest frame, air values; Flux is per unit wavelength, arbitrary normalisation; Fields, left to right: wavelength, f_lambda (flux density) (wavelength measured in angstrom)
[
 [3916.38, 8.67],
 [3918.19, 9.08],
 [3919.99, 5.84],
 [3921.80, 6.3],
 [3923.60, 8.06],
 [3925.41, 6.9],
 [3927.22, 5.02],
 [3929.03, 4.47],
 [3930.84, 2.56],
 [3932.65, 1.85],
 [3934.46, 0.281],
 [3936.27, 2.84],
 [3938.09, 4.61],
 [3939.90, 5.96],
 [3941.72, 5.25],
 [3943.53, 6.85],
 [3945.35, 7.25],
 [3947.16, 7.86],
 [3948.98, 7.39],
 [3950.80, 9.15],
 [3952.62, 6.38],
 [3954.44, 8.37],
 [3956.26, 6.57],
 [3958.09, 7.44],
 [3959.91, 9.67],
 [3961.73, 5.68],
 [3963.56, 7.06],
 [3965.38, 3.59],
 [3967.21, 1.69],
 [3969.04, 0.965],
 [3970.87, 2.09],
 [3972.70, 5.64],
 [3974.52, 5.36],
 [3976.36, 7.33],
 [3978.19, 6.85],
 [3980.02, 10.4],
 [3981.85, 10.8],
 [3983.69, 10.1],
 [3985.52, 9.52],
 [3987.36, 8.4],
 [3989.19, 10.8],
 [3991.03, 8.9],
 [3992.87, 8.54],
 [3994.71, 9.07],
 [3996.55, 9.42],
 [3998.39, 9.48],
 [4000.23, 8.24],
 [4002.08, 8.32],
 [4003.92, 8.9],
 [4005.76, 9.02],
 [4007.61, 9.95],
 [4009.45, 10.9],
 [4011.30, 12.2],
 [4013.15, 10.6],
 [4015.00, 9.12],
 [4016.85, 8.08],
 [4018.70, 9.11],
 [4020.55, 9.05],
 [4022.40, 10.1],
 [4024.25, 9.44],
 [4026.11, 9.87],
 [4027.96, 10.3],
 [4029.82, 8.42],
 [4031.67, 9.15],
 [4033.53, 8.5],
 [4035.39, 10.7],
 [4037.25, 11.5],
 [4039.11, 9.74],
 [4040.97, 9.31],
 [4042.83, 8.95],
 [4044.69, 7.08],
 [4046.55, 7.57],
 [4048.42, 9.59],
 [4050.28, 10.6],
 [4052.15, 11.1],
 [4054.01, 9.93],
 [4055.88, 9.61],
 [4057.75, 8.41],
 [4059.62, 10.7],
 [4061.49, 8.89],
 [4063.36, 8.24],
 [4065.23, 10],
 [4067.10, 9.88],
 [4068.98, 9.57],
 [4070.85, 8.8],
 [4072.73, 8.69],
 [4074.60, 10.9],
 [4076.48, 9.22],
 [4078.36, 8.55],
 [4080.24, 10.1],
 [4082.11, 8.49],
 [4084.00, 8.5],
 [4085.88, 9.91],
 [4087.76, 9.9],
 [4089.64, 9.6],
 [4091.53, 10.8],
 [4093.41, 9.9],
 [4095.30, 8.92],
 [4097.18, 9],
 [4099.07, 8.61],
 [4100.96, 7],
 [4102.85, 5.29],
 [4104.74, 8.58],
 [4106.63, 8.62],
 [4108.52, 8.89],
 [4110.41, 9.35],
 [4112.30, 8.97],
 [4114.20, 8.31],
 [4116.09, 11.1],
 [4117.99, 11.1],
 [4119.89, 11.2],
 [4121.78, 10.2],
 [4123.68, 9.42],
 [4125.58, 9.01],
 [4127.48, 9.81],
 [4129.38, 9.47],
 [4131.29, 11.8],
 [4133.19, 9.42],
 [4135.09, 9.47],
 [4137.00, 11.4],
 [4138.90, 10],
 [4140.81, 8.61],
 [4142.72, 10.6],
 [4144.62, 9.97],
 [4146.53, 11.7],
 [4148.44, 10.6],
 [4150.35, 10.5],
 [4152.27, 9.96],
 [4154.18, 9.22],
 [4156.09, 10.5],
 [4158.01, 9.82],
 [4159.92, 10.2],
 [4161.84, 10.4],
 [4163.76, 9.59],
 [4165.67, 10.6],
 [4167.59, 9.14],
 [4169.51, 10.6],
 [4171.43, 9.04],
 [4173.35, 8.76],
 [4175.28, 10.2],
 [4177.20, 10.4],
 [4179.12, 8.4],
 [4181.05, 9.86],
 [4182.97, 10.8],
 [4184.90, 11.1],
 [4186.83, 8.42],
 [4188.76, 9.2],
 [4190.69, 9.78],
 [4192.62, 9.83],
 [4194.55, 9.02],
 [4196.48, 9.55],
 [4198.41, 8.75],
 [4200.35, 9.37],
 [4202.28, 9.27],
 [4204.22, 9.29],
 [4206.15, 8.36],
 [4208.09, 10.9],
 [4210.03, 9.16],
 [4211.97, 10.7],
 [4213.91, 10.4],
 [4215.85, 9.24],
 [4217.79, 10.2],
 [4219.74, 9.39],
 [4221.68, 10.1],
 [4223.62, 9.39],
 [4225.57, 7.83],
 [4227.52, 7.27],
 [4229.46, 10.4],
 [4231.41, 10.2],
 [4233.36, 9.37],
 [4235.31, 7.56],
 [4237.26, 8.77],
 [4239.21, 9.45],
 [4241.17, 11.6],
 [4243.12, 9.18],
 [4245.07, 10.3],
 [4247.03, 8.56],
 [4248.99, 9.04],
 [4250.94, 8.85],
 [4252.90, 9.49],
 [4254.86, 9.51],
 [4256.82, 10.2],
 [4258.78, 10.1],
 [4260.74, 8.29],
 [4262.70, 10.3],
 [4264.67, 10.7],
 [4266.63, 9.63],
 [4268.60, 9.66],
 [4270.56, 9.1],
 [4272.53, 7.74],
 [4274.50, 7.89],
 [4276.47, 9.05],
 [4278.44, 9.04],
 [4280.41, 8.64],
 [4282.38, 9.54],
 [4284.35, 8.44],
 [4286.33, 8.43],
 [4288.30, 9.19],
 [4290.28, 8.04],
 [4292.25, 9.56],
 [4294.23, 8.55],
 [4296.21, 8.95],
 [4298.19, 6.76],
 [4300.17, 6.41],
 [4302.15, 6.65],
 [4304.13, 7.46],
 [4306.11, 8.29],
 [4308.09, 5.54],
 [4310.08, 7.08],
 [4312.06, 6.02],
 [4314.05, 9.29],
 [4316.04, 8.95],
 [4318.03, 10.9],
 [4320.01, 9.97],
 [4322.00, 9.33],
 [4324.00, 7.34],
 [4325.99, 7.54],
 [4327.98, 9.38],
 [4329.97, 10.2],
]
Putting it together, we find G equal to 3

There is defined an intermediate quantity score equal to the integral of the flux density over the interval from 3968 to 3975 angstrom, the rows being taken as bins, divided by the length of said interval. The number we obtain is 3.4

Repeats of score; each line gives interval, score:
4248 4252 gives 9.0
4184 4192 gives 9.6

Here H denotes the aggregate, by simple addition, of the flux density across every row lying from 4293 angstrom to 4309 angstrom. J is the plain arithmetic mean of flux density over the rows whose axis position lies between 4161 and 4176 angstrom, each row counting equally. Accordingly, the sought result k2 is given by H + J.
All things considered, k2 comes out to 68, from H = 59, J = 9.8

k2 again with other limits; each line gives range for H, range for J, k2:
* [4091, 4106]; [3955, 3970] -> 73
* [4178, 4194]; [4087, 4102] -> 87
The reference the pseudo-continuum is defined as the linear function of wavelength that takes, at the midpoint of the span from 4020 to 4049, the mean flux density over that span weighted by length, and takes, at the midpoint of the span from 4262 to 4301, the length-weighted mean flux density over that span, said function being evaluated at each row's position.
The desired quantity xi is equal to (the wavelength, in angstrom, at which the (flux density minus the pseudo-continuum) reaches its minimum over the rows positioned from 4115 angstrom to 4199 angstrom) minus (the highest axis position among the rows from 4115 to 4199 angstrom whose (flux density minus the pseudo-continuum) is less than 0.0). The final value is -19.3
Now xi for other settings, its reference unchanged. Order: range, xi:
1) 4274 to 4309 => 0.0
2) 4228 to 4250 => -11.7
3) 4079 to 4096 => -13.2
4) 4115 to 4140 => 0.0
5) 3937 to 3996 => -25.7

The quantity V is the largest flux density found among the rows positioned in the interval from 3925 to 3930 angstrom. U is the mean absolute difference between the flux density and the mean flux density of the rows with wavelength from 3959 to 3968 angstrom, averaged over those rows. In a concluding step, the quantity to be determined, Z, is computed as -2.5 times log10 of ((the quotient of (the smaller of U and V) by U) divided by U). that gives 0.91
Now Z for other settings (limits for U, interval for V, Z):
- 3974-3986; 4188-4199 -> 0.64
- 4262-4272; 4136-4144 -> -0.76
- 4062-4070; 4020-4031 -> -0.57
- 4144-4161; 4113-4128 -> -0.78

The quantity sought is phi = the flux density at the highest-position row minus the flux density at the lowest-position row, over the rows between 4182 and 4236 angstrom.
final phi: -3.2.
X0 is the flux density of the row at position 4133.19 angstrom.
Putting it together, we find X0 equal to 9.42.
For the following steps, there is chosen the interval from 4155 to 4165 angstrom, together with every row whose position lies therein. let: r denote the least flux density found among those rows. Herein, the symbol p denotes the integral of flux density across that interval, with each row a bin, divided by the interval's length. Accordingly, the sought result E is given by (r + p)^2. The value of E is 388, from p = 10.1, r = 9.59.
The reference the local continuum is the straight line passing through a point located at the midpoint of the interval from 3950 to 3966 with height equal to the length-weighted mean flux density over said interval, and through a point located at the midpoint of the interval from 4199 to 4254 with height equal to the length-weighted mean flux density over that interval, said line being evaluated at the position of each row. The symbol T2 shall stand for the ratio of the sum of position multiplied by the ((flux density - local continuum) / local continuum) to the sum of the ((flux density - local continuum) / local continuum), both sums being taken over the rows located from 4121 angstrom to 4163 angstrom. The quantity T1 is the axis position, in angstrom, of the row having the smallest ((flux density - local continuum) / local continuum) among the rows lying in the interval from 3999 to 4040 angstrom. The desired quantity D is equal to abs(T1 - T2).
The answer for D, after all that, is 125.2 angstrom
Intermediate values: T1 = 4016.85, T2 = 4142.0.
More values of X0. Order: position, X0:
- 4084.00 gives 8.5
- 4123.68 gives 9.42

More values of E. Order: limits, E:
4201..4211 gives 315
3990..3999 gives 311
